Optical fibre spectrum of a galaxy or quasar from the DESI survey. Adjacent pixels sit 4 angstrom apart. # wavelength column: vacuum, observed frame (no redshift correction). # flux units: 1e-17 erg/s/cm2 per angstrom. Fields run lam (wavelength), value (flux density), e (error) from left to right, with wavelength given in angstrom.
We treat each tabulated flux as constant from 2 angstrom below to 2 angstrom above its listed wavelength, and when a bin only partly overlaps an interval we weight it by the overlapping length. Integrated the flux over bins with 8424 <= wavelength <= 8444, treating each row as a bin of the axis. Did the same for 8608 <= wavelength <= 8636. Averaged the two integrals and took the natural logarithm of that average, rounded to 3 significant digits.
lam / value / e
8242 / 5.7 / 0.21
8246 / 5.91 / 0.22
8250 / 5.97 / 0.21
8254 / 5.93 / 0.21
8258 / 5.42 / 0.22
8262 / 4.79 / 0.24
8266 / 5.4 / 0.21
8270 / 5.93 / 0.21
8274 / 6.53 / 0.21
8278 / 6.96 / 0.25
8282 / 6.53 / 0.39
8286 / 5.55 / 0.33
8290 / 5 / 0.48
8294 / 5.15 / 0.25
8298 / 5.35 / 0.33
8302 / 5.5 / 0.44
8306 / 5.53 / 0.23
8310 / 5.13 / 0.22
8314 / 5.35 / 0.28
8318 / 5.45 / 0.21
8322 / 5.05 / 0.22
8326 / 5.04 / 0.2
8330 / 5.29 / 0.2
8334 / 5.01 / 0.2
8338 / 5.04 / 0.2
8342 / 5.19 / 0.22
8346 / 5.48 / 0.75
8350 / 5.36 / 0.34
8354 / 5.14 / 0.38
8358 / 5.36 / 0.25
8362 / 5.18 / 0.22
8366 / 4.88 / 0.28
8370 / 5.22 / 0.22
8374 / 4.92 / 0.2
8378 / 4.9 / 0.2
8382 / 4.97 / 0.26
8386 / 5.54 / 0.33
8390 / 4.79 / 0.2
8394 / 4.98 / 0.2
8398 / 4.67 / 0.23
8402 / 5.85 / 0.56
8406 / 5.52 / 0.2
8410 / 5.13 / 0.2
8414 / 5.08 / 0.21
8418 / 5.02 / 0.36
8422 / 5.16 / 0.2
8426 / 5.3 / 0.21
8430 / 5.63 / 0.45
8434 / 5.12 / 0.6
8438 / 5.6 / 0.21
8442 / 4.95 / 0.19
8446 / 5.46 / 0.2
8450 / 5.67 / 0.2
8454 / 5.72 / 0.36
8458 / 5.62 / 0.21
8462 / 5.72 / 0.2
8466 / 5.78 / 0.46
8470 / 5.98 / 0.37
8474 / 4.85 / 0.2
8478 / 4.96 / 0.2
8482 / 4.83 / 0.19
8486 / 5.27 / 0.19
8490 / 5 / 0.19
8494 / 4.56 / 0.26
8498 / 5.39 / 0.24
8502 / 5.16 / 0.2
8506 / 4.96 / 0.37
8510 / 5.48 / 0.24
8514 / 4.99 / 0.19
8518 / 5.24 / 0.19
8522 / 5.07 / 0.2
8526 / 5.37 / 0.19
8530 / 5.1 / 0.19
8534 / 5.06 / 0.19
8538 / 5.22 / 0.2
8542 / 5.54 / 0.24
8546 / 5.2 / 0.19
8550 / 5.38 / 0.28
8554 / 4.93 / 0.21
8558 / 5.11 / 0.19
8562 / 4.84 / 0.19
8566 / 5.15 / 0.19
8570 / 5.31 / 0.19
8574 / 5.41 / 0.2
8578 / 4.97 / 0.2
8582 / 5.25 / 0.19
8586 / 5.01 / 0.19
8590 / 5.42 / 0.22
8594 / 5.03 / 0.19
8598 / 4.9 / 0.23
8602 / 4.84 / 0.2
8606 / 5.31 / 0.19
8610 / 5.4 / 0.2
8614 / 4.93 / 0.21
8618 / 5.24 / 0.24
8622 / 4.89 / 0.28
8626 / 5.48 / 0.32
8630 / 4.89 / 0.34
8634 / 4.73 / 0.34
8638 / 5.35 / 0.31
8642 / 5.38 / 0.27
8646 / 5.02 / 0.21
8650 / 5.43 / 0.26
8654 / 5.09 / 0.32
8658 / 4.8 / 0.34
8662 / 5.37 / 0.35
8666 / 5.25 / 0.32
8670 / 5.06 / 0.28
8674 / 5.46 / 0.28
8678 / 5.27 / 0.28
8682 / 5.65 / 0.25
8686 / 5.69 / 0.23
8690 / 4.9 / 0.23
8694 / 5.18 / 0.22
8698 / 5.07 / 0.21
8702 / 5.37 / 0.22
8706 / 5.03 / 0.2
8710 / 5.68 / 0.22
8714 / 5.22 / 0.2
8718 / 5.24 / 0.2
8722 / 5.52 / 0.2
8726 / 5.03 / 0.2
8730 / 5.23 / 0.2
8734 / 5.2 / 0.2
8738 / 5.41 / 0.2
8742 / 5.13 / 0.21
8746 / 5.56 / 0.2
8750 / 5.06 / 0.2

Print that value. 4.82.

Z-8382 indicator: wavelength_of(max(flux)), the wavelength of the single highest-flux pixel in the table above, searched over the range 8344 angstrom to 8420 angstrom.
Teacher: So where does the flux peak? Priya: 8402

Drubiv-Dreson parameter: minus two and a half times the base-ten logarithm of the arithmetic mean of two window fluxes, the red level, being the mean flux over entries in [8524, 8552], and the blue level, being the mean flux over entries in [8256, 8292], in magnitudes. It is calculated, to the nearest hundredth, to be -1.86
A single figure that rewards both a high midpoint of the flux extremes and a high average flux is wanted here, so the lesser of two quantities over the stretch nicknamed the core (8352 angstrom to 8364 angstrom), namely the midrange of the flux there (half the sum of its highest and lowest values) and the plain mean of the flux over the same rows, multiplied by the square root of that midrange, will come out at 11.98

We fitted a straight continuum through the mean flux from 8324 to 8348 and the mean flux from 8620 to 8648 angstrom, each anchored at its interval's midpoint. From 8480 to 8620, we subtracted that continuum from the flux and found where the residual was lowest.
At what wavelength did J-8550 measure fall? 8494 angstrom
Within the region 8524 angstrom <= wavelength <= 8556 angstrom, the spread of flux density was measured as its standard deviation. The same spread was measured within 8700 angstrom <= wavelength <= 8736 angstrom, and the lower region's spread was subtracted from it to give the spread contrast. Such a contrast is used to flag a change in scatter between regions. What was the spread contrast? 0.02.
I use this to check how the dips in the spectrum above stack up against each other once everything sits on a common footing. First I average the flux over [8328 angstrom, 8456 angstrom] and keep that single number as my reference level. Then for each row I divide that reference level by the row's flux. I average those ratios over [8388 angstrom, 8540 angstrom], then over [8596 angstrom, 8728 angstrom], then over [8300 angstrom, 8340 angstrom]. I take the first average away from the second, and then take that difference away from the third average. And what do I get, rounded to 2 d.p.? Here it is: 0.99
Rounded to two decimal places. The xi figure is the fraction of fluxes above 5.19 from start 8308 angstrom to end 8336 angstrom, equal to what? 0.43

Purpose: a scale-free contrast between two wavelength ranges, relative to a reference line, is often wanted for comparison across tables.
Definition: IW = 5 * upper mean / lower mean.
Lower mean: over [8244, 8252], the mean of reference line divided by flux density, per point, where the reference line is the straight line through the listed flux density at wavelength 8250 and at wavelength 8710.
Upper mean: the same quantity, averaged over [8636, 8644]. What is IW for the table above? 5.31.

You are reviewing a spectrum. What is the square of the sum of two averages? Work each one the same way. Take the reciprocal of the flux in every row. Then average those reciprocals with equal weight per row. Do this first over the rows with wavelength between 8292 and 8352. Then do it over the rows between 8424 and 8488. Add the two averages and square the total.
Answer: 0.1415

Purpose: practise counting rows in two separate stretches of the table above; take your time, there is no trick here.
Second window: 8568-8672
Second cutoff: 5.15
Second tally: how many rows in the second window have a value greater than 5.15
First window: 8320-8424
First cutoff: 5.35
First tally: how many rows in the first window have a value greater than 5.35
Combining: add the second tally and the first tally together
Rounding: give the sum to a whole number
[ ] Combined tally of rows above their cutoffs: 19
